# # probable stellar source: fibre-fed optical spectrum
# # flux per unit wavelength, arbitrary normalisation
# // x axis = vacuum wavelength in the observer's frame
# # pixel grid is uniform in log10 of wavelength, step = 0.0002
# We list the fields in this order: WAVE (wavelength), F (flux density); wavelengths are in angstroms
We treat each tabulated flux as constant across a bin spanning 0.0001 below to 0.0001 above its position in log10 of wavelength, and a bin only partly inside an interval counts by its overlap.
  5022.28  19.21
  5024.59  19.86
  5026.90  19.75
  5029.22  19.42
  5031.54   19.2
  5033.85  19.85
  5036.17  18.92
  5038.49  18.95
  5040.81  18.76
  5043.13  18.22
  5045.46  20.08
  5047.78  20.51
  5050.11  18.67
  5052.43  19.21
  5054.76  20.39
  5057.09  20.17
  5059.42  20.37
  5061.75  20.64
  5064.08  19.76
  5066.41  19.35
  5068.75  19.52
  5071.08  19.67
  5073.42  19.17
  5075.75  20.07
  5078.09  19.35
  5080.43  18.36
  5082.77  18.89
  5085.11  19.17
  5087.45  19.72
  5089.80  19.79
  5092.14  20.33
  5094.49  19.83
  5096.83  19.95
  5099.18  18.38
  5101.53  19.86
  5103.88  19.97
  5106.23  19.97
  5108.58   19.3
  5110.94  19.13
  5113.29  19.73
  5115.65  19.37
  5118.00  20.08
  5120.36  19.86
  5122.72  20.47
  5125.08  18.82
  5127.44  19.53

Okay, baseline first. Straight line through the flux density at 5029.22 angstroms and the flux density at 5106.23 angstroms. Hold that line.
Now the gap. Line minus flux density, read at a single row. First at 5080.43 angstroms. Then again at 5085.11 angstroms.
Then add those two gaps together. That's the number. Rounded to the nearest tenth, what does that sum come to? 2.1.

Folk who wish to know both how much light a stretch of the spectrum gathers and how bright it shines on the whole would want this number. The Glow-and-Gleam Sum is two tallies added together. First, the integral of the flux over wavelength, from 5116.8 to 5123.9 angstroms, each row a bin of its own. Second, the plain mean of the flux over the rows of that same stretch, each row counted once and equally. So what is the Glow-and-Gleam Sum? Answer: 163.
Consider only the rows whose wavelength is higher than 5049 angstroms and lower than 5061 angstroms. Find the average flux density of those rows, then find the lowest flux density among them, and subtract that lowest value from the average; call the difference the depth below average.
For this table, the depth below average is 1.1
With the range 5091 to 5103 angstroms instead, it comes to 1.3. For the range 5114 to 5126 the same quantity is 0.9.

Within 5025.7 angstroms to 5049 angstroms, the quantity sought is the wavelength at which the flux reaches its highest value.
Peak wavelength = 5047.78 angstroms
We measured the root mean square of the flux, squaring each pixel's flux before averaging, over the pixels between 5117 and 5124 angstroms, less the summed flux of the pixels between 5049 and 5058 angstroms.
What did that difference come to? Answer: -58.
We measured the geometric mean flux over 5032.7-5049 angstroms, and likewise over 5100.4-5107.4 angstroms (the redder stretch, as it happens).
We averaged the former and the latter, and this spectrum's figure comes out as 19.6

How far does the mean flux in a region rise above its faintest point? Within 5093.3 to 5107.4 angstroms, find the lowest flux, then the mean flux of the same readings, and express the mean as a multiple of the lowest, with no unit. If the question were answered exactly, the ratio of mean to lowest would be 1.070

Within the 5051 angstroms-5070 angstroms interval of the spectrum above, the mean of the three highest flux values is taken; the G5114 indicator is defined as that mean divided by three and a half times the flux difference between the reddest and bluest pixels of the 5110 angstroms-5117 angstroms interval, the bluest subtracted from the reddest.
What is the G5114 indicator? 24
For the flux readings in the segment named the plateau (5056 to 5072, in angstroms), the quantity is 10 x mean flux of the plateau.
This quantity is 199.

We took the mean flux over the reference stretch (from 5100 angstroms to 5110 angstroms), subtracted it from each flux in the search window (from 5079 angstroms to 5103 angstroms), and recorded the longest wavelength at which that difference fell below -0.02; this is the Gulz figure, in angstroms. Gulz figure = 5099.18 angstroms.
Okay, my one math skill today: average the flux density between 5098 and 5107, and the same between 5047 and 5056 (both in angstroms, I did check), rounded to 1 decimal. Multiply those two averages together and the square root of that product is 19.6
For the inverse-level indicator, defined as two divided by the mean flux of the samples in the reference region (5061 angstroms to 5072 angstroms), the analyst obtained 0.101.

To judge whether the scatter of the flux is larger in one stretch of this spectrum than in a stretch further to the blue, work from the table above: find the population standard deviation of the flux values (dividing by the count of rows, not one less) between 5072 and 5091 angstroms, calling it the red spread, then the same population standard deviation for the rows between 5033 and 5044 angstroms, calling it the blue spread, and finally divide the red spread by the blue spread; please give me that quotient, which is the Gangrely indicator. 0.97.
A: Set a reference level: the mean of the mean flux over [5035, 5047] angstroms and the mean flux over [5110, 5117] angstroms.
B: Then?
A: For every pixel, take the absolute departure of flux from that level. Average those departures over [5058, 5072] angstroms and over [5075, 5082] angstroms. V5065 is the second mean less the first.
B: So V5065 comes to -0.07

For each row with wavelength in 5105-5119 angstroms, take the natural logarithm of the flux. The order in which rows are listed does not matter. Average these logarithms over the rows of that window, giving 2.975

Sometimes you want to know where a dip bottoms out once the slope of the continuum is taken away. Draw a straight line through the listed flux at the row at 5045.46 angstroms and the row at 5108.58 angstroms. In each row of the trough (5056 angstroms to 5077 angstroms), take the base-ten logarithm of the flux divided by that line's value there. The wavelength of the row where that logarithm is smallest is 5073.42 angstroms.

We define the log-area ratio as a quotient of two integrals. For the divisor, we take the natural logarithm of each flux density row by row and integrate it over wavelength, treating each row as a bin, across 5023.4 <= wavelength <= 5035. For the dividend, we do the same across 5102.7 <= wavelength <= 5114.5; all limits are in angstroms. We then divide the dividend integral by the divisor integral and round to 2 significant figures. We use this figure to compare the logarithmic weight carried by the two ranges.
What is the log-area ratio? 1.0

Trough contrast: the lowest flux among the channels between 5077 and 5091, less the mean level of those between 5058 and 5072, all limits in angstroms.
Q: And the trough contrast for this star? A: -1.5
